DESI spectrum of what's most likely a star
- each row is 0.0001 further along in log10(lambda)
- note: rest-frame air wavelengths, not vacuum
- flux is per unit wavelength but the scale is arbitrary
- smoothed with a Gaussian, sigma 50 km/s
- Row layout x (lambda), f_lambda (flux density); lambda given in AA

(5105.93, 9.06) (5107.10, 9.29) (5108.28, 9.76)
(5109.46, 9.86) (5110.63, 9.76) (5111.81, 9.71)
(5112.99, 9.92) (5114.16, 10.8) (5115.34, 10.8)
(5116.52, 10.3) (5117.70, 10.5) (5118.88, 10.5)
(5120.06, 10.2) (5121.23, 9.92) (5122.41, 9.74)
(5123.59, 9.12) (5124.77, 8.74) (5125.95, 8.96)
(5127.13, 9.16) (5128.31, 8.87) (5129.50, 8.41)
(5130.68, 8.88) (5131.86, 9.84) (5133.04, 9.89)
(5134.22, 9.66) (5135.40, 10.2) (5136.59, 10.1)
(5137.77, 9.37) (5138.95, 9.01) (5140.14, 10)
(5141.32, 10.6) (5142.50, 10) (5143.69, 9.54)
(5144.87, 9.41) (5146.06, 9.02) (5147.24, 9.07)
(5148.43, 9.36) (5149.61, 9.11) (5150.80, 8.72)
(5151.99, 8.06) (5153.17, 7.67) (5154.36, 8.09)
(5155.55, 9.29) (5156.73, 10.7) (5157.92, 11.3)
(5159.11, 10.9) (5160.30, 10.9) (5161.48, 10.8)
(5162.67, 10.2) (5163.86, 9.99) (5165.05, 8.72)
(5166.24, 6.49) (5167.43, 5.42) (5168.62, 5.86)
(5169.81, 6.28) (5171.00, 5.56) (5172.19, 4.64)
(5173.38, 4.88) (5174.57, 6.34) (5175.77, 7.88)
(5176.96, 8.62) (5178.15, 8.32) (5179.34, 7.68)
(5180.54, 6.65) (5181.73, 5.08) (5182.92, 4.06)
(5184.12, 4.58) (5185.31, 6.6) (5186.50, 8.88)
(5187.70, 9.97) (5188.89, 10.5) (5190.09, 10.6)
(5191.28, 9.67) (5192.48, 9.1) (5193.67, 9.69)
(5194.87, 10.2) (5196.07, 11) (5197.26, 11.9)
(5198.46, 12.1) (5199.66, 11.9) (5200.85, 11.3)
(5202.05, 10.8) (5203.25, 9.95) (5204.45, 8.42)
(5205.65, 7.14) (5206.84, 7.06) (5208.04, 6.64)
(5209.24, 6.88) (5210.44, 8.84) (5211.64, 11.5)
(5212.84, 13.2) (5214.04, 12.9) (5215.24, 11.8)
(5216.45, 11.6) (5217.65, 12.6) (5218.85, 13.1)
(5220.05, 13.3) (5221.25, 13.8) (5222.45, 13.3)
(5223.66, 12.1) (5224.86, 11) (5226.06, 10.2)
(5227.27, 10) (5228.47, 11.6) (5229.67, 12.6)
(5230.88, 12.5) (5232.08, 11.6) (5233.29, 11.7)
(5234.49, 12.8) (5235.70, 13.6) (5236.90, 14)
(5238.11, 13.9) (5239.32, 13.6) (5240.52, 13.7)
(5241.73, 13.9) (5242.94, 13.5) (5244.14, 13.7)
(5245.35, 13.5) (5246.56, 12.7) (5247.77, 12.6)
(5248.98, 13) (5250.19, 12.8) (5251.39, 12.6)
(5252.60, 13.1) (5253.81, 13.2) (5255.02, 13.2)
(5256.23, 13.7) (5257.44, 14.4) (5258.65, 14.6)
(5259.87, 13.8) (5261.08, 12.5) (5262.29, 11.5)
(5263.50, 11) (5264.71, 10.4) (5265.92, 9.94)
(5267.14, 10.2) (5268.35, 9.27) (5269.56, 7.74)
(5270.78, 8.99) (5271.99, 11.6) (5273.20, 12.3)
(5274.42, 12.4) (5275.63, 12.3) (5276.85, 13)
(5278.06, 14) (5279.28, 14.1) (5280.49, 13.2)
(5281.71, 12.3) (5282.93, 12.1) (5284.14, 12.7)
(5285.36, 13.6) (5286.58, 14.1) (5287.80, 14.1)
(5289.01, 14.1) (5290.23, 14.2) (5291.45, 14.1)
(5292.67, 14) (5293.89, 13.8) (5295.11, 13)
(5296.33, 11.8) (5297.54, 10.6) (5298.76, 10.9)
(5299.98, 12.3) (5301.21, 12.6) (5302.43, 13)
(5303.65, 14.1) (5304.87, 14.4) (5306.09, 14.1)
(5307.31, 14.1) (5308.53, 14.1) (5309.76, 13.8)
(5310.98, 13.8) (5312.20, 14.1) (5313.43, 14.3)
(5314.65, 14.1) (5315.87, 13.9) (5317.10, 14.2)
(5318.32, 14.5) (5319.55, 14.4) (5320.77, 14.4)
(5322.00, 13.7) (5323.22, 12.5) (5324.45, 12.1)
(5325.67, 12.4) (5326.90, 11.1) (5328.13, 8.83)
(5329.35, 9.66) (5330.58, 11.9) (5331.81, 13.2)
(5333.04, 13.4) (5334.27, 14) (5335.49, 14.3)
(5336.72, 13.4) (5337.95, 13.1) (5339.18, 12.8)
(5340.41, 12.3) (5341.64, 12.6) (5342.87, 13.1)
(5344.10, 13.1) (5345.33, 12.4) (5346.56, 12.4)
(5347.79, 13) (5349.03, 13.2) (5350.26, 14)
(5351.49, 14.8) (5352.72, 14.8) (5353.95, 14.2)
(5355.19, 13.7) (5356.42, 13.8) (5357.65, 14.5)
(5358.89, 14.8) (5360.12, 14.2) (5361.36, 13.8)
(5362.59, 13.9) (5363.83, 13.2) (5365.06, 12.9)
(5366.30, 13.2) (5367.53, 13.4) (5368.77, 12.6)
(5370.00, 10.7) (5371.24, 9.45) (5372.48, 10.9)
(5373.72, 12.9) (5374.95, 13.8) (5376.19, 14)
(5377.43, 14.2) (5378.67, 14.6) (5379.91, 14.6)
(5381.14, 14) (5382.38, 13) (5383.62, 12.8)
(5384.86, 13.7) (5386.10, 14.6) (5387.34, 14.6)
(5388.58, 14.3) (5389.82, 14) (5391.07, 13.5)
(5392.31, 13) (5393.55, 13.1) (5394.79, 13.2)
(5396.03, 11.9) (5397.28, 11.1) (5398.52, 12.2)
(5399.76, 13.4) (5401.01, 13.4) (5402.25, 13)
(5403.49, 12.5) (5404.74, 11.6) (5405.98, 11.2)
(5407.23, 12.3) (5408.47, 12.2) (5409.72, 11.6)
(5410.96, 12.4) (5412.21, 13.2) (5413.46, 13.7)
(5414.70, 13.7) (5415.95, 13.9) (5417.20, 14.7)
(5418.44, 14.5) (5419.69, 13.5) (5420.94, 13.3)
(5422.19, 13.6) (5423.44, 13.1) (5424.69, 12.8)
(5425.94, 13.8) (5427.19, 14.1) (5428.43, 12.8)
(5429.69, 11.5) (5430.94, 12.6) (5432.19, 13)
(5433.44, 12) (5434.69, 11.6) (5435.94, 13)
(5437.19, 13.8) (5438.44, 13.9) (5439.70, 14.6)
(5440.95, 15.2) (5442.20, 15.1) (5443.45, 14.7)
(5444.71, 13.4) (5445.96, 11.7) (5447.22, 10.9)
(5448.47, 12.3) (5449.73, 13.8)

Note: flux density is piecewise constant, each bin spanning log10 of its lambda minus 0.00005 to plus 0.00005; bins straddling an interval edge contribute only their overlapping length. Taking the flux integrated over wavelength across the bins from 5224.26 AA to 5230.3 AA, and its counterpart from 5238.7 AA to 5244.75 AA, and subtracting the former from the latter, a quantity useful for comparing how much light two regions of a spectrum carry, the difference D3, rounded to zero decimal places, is 16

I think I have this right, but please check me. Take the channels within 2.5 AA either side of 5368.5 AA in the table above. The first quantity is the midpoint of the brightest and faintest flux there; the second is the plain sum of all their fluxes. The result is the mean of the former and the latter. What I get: 31.0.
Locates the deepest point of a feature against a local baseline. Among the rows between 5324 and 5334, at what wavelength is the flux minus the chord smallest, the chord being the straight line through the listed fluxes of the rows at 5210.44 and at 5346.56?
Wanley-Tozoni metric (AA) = 5328.13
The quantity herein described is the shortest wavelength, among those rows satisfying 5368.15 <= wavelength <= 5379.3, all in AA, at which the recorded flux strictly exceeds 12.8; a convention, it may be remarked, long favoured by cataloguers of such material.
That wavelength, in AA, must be 5373.72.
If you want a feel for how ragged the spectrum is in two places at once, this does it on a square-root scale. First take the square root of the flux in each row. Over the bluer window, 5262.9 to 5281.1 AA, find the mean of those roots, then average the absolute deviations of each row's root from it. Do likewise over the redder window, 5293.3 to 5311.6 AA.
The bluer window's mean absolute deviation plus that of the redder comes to 0.38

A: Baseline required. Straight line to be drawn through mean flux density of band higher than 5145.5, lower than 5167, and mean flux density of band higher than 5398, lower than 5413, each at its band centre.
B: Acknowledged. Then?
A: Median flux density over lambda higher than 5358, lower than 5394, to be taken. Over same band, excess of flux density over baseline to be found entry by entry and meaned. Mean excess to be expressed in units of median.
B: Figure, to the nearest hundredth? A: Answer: 0.10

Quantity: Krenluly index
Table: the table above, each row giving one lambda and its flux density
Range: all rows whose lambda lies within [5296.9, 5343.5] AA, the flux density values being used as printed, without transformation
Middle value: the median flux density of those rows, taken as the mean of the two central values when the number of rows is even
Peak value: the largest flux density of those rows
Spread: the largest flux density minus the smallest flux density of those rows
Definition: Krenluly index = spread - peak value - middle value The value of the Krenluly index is -22.2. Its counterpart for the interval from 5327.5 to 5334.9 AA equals -21.4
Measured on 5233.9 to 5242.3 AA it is -26.5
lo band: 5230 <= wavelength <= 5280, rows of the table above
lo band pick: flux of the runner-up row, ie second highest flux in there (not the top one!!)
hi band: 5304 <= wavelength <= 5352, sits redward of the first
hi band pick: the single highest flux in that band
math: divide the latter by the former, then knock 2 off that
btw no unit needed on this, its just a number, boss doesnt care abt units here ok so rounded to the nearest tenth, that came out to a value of -1.0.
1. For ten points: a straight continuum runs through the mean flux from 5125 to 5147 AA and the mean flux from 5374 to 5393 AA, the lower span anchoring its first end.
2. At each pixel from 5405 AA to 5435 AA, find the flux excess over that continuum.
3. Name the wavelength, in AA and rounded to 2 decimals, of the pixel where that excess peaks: 5417.20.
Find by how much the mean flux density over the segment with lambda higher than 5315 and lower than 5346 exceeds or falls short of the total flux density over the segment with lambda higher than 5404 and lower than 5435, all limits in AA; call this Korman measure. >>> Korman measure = -310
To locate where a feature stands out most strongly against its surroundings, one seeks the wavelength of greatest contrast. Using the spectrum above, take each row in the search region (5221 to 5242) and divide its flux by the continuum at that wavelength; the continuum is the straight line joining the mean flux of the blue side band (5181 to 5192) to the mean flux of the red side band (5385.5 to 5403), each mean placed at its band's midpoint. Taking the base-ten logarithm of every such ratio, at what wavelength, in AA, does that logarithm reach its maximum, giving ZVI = 5221.25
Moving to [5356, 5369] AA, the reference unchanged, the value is 5358.89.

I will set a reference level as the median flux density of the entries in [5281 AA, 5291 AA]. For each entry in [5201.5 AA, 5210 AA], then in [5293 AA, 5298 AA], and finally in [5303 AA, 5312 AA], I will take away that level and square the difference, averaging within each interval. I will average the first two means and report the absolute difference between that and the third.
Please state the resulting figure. 19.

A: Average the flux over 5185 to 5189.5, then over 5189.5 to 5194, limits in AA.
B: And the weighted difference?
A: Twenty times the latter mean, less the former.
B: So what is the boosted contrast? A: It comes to 186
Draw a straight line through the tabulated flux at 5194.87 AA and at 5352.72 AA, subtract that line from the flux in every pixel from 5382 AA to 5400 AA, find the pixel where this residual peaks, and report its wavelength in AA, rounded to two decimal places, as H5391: 5386.10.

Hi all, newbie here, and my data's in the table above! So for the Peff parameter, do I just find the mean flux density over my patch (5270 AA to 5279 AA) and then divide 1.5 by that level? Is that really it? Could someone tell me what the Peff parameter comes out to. 0.124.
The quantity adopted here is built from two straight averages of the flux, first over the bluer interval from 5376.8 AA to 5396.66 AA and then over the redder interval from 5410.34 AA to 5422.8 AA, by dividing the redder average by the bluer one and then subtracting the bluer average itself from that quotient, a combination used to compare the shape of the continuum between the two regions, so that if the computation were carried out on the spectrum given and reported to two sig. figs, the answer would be -13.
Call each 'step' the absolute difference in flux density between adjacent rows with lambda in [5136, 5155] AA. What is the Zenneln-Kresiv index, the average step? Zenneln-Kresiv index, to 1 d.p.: 0.4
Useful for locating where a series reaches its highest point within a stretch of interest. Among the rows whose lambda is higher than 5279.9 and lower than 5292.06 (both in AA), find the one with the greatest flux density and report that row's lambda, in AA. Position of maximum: 5290.23 AA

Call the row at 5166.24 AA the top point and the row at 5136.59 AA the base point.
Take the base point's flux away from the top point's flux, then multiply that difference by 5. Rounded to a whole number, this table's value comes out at -18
